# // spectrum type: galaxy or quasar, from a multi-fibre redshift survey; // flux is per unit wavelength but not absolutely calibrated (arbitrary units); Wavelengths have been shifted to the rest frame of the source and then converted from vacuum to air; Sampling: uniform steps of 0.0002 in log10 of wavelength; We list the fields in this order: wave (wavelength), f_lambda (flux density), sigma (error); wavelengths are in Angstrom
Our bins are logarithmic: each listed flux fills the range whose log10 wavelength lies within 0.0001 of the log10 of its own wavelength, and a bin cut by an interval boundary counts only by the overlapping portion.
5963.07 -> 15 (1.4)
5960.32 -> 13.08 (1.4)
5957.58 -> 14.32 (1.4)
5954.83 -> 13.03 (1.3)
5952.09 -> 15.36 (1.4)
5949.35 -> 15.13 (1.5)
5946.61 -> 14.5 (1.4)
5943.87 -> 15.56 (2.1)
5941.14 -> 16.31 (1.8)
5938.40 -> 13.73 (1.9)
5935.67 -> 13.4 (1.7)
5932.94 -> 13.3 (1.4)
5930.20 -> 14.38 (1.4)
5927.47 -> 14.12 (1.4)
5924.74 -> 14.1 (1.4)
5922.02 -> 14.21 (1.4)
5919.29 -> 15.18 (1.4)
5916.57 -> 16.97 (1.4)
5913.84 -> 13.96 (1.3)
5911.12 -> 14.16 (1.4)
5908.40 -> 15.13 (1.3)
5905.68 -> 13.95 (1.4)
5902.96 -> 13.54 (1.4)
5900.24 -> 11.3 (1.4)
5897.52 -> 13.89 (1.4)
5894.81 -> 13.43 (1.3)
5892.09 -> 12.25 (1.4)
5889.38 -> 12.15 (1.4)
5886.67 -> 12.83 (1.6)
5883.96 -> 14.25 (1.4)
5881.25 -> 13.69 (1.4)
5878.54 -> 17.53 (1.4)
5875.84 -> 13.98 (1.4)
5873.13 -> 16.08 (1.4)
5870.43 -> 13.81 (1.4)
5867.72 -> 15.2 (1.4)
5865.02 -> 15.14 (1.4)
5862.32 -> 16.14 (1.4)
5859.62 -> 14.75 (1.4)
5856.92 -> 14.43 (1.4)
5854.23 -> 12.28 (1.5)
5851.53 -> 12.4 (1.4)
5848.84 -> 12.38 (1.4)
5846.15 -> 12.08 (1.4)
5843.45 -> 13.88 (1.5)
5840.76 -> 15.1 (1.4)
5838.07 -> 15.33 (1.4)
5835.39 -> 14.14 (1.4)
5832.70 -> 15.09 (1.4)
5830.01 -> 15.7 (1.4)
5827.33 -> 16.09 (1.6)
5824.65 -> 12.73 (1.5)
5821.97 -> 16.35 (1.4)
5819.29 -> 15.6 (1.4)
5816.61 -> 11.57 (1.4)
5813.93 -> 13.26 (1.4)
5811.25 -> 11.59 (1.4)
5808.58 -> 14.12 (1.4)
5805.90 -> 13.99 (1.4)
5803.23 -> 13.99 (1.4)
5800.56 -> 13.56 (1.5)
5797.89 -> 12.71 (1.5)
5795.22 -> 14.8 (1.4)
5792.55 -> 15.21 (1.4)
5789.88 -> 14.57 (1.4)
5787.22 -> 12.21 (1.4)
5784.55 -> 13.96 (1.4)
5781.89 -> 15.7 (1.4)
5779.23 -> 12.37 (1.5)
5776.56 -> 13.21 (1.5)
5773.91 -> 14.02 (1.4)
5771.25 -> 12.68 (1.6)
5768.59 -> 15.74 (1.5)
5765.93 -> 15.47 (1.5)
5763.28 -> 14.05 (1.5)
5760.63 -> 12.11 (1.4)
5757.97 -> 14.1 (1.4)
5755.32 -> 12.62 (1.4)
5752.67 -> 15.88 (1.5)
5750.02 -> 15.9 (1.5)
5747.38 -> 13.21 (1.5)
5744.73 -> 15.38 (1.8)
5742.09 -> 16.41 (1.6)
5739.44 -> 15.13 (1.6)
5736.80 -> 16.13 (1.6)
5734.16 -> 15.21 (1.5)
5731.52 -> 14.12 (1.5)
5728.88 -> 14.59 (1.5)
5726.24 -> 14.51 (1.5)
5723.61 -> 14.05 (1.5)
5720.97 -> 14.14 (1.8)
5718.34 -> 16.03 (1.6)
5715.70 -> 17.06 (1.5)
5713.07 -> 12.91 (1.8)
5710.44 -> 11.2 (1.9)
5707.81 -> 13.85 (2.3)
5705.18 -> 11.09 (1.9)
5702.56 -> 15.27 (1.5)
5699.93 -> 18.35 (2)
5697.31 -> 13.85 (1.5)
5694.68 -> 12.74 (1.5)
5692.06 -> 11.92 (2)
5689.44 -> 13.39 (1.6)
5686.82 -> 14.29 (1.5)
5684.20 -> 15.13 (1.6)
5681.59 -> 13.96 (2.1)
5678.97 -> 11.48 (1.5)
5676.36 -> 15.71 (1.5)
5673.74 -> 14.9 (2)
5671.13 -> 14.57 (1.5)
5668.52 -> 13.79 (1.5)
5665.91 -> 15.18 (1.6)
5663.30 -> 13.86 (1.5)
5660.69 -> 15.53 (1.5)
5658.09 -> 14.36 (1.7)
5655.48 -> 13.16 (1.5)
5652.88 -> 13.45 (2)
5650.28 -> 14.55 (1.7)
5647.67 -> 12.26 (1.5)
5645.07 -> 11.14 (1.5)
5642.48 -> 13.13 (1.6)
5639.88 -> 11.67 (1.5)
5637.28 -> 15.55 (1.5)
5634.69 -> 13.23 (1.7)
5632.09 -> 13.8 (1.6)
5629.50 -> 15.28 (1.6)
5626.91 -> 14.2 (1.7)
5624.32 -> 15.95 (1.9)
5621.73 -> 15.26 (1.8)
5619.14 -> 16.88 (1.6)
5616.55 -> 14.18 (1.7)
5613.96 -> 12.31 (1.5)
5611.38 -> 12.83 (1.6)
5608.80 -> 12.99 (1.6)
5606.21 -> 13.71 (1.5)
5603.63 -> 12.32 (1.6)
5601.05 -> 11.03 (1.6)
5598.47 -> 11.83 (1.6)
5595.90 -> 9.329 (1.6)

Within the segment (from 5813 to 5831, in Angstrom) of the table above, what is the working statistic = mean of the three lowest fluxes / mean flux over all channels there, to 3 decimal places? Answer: 0.865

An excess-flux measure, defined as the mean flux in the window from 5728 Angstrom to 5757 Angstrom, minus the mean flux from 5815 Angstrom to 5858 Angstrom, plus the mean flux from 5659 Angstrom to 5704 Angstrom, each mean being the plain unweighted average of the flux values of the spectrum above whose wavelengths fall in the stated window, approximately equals 15.2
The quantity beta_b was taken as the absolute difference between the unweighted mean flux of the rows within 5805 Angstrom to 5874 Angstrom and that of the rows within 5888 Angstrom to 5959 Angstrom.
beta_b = 0.1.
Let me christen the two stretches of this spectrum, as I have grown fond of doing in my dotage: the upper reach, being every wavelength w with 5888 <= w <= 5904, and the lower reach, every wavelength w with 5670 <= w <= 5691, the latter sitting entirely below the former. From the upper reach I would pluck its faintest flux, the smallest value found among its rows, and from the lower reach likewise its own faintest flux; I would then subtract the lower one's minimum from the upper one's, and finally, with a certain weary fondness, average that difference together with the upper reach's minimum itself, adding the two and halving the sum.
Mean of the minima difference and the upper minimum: 5.6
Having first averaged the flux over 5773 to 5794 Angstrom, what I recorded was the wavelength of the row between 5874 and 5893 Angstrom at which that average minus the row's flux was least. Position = 5878.54 Angstrom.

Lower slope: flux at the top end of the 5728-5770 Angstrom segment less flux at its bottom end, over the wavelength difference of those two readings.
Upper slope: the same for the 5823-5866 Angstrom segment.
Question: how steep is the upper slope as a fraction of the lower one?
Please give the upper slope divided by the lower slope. 2.1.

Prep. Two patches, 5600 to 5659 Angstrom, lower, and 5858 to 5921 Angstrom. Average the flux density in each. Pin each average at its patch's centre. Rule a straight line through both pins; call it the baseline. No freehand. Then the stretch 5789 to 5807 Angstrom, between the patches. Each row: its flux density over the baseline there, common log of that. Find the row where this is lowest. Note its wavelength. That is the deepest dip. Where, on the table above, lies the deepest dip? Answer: 5797.89 Angstrom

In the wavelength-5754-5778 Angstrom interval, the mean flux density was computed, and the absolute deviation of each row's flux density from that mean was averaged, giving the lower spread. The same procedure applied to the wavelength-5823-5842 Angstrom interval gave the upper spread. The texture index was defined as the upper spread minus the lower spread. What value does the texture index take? -0.17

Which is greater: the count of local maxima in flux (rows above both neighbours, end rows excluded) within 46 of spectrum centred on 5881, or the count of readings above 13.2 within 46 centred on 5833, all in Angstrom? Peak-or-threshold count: 10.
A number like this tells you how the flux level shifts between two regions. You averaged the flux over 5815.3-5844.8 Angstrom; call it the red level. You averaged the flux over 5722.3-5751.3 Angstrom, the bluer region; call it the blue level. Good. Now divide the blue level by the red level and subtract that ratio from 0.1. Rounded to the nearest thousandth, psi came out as -0.919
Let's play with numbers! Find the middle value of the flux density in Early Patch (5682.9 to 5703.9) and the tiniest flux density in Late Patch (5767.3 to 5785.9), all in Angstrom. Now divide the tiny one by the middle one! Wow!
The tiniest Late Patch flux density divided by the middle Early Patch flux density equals 0.88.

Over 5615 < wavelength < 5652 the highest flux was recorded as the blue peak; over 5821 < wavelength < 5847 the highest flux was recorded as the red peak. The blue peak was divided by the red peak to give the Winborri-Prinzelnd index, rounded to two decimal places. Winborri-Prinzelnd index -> 1.03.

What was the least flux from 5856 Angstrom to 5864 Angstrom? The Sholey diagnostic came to 14.43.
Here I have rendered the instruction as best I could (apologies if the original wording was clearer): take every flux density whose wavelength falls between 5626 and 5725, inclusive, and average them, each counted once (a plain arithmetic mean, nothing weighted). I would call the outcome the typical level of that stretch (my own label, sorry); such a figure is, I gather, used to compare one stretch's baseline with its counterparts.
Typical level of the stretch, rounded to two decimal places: 13.95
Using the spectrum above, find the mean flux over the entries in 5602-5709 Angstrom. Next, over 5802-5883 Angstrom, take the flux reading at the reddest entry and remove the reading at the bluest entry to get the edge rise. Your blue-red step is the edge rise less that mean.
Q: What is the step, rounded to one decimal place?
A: -14.2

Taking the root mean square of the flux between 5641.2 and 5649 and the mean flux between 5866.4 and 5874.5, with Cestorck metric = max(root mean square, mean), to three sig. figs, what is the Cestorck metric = 15.0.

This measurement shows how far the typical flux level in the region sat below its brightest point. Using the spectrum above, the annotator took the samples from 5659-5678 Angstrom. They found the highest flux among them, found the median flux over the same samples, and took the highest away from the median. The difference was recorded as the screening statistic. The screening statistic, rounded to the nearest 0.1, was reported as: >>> -0.8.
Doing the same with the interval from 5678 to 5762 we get -4.2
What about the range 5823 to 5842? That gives -1.0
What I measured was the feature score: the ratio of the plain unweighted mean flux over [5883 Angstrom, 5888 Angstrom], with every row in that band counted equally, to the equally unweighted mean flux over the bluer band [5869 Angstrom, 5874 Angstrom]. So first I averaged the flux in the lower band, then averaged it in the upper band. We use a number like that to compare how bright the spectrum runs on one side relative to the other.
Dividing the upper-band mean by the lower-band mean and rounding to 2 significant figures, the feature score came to 0.91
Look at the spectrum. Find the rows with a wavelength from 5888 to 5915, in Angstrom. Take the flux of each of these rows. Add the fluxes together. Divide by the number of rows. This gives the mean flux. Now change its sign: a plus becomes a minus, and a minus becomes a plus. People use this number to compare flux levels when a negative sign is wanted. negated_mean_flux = -13.4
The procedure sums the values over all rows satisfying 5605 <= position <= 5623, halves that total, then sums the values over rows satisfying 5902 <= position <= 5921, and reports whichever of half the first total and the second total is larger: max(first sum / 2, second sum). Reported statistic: 103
